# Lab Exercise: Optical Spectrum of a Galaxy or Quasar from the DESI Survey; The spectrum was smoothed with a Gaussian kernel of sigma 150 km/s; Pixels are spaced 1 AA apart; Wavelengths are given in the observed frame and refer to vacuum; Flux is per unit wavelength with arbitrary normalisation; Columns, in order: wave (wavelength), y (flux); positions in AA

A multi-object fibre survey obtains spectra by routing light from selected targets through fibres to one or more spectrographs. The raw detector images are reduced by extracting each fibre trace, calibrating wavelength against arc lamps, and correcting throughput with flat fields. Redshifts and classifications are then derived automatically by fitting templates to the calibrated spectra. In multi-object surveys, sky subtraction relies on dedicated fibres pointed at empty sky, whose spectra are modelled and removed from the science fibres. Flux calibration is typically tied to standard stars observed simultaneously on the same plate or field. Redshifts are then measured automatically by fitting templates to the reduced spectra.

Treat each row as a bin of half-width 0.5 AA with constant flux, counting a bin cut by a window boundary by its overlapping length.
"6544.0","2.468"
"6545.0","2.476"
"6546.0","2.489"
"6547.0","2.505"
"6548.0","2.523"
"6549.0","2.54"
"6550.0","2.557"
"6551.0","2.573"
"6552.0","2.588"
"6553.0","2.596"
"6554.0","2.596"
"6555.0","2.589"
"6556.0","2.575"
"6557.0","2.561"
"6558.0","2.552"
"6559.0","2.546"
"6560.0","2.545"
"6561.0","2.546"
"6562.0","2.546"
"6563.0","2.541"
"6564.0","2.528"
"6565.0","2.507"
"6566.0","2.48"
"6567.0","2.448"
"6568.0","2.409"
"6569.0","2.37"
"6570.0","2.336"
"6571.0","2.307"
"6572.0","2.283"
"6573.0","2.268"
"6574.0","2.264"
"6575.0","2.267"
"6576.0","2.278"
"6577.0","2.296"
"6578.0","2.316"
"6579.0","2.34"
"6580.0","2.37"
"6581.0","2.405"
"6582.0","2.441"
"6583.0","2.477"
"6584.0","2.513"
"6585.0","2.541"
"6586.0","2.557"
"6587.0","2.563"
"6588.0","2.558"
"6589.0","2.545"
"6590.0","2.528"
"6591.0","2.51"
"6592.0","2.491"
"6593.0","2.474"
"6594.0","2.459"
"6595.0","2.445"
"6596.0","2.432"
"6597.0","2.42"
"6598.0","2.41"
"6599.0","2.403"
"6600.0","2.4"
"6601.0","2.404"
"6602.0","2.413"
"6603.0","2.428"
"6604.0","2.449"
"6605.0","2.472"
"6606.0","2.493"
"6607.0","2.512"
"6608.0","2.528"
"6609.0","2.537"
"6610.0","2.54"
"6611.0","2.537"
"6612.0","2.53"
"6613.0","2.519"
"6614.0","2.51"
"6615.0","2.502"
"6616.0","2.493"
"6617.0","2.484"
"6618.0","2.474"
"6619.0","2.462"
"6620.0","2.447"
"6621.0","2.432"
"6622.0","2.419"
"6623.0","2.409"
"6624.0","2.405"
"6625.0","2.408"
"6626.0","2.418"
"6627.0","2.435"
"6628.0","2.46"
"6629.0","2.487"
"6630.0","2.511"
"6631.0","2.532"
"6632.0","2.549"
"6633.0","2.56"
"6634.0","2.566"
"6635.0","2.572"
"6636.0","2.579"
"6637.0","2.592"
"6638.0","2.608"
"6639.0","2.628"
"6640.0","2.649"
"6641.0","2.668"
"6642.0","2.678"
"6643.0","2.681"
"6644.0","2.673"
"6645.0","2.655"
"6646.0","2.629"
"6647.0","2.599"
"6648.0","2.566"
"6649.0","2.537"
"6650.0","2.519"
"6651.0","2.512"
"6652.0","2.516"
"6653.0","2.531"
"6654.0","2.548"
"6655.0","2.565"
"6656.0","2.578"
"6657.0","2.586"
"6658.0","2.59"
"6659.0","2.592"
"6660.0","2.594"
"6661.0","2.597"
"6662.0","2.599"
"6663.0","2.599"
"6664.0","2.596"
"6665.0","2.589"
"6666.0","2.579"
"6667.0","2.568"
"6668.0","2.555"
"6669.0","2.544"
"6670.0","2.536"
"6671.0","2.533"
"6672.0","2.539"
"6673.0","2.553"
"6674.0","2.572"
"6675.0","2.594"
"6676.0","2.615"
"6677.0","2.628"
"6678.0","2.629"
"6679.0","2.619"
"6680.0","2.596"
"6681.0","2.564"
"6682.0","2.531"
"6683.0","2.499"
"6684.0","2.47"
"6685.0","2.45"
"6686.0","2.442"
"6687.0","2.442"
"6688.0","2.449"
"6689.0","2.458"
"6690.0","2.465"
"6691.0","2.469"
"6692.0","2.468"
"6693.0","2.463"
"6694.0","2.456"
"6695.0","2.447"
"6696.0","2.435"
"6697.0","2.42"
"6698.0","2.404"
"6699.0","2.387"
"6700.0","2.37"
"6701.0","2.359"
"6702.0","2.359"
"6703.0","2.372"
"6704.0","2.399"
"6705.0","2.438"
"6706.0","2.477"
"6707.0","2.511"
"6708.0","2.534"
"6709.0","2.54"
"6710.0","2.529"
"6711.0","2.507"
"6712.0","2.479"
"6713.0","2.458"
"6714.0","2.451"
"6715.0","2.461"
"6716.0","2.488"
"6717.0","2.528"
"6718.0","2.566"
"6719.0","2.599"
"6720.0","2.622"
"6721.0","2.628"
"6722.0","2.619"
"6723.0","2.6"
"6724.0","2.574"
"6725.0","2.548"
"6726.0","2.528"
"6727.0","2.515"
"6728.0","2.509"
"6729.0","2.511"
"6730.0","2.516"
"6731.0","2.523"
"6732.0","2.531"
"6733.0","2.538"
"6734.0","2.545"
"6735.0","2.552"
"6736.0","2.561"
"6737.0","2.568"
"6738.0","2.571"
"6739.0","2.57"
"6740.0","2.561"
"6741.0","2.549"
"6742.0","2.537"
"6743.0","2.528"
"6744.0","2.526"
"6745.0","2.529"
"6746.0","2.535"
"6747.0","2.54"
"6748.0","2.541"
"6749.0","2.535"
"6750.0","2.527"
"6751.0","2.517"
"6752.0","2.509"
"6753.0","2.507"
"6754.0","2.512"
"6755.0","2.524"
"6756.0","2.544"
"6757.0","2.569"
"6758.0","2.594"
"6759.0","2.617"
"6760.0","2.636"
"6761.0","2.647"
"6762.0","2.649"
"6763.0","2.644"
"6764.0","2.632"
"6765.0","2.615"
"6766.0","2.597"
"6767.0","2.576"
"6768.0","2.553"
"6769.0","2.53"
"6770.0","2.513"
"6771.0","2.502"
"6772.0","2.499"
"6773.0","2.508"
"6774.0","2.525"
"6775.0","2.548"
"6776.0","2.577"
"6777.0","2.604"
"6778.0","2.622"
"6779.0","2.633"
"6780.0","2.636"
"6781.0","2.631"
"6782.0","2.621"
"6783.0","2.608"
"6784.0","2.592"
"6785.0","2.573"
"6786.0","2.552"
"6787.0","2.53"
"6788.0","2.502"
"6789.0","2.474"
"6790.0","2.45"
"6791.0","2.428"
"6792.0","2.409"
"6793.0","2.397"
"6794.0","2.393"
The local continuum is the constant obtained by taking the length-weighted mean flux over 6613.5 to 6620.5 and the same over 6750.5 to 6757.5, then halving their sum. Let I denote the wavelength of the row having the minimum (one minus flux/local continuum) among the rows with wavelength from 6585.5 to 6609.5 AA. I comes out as 6587.0 AA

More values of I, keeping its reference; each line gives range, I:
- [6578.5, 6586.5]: 6586.0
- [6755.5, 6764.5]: 6762.0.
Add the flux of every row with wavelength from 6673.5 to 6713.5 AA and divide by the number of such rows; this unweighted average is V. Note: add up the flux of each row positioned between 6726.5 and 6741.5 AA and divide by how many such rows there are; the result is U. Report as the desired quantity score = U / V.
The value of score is 1.02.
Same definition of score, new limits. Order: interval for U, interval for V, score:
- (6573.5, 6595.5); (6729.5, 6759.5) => 0.96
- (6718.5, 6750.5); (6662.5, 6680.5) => 0.99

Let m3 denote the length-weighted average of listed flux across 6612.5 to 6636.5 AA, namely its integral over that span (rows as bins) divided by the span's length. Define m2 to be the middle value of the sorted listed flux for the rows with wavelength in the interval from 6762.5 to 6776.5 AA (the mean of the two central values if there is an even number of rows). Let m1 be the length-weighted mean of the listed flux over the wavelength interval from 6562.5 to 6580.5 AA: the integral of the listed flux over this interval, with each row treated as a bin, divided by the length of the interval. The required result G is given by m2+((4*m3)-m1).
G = 10.12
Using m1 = 2.37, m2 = 2.55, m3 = 2.48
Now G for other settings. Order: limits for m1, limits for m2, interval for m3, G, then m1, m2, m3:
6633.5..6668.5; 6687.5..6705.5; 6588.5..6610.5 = 9.72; 2.59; 2.44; 2.47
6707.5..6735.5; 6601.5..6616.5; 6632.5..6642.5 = 10.41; 2.54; 2.51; 2.61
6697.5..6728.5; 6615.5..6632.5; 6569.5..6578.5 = 9.13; 2.50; 2.46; 2.29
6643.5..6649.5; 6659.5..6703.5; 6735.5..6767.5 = 10.18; 2.61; 2.53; 2.56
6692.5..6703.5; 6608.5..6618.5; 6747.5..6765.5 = 10.40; 2.41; 2.51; 2.57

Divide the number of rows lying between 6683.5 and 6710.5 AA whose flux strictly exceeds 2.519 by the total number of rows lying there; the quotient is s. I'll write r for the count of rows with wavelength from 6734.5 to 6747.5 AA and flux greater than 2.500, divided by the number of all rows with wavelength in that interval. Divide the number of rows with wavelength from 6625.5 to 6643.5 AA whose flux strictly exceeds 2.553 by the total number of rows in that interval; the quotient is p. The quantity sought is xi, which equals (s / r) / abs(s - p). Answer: 0.2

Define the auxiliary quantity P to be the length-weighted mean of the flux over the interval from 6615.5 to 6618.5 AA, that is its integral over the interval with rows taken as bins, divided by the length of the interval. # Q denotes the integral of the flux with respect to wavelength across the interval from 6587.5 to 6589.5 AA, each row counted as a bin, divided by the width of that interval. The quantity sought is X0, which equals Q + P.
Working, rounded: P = 2.48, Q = 2.55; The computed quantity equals 5.04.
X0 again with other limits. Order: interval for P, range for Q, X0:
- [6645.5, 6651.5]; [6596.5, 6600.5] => 4.97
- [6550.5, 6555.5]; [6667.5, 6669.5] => 5.14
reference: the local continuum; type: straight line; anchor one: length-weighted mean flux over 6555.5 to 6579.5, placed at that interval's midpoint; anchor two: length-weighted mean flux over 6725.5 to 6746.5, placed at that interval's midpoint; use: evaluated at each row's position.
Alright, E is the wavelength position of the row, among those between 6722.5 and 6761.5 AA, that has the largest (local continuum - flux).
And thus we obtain 6753.0 AA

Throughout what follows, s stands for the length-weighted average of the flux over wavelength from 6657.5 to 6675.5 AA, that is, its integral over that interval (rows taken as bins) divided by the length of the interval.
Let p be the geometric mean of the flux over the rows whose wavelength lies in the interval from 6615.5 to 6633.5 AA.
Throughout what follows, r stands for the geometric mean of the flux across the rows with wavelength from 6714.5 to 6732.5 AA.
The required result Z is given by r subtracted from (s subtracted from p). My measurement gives -2.66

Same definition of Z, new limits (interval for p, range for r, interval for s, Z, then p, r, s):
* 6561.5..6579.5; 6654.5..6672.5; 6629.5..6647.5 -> -2.81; 2.37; 2.57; 2.61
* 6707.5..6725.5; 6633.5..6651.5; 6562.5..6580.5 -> -2.43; 2.54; 2.61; 2.37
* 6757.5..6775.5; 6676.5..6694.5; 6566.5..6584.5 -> -2.28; 2.58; 2.50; 2.35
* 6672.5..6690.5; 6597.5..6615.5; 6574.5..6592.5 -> -2.39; 2.53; 2.48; 2.44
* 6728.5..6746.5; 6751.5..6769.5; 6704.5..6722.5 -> -2.56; 2.54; 2.58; 2.52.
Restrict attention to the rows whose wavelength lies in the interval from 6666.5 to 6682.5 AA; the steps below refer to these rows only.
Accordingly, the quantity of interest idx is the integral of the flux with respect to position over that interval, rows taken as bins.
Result 41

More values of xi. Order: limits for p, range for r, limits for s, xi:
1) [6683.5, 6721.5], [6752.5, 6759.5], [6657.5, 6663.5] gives 1.1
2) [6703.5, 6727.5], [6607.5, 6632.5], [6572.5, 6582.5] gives 0.0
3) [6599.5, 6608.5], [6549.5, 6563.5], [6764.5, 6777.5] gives 1.0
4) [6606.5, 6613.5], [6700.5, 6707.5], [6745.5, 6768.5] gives 7.0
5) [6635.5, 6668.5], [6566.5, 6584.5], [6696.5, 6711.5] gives 5.8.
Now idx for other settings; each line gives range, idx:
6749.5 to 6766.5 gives 44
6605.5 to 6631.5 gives 64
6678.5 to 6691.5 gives 32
